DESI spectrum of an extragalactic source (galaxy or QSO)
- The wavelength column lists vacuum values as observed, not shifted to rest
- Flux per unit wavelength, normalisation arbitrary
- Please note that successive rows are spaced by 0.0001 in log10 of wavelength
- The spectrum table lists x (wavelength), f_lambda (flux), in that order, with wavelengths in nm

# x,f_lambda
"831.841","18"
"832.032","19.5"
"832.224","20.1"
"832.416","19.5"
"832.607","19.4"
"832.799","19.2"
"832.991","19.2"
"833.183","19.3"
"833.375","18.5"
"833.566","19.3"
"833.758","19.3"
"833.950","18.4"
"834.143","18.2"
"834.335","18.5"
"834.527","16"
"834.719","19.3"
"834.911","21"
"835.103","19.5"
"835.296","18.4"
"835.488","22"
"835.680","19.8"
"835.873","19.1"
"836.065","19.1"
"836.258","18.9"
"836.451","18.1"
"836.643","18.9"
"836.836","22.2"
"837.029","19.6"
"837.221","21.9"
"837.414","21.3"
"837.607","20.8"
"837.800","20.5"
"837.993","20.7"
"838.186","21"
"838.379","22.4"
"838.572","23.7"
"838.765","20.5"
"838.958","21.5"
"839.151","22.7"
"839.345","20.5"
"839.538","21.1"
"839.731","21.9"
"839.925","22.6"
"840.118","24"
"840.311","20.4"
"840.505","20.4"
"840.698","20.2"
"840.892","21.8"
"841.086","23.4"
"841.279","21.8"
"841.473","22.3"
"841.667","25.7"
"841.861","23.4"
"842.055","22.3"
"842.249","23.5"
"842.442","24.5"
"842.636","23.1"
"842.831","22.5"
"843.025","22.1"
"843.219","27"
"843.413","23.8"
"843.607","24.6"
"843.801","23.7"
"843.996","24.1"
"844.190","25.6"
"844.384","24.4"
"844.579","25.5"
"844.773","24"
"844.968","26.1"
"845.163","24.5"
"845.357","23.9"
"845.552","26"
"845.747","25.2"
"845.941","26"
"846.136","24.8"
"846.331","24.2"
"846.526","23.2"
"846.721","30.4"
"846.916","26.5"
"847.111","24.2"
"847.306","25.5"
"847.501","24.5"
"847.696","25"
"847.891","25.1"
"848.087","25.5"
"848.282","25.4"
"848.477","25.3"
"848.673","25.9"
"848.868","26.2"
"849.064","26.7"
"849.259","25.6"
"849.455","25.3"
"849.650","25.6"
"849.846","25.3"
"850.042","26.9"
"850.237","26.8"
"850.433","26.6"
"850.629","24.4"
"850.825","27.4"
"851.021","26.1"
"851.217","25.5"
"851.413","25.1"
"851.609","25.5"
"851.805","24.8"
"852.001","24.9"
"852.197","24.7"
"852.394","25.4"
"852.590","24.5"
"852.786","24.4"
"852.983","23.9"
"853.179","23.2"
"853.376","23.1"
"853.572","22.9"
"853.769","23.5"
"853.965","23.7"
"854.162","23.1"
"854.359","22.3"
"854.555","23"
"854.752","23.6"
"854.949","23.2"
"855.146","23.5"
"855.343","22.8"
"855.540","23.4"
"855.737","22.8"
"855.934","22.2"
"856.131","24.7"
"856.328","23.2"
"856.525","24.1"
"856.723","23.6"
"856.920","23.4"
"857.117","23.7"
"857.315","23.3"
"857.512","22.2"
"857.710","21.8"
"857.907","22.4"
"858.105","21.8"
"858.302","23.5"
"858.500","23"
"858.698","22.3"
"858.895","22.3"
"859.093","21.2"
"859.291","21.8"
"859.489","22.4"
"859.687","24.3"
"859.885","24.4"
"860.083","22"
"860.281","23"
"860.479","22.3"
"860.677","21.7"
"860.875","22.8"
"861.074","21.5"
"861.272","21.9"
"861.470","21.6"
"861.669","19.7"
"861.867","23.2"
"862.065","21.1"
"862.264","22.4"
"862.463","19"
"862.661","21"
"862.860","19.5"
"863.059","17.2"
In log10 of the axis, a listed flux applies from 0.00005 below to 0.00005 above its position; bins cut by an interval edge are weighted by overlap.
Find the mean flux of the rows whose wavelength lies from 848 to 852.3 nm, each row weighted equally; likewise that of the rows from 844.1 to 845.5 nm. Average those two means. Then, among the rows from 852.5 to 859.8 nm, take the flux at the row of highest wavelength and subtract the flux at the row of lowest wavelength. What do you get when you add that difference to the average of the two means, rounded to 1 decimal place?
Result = 25.1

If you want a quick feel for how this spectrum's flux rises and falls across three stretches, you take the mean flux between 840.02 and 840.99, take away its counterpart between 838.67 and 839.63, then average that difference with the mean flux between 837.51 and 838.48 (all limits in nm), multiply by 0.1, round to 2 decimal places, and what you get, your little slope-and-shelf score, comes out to 1.06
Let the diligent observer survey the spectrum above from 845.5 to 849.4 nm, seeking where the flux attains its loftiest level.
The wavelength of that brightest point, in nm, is 846.721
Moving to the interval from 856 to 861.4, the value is 856.131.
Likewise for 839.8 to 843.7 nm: 843.219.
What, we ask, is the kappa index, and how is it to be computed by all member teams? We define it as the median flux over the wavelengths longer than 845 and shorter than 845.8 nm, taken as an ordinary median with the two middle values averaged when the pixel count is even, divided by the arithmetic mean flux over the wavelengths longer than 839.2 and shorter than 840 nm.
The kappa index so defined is 1.2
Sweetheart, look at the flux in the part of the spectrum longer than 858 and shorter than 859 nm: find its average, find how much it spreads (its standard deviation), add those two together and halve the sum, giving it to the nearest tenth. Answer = 11.6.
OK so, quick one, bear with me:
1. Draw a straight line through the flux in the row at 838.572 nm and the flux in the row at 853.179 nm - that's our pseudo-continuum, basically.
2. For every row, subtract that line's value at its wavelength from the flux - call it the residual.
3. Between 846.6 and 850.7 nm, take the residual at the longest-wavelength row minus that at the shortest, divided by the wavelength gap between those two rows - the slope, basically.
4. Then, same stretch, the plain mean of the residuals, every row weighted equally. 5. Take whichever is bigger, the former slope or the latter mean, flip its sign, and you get -2.5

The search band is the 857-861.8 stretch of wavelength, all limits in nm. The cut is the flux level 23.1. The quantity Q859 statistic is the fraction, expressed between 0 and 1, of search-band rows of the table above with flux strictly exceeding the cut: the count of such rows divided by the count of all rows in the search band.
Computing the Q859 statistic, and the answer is 0.21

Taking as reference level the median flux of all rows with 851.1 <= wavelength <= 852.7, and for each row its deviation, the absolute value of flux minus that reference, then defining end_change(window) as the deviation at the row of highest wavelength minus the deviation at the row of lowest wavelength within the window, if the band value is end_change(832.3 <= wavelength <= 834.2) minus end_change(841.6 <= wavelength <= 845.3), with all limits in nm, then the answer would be 1.5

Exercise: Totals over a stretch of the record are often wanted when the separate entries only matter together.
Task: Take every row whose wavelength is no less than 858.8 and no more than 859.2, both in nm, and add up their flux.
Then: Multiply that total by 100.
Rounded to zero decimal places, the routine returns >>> 4350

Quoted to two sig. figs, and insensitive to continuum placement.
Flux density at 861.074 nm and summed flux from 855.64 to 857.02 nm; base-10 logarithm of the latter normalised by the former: 0.88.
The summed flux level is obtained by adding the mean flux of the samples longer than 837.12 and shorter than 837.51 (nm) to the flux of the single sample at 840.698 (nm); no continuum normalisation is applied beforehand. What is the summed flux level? 41.8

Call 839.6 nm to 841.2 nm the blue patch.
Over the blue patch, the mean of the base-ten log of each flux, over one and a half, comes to 0.892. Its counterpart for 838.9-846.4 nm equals 0.913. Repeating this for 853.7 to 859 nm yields 0.908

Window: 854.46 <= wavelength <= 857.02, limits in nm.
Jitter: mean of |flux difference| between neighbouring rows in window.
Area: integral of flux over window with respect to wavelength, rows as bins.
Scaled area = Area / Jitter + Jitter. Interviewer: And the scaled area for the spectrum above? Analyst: 77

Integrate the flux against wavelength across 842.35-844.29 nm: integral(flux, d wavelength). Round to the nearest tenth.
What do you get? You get 46.8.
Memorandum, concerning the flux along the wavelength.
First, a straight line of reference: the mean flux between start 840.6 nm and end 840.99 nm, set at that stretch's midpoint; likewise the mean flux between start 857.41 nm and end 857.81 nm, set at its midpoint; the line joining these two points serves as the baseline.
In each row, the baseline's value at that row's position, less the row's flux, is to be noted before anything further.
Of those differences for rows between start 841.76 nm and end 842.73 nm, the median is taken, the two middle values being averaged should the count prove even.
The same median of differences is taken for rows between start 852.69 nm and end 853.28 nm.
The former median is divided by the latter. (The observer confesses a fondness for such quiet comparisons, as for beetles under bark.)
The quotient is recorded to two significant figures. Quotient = 1.1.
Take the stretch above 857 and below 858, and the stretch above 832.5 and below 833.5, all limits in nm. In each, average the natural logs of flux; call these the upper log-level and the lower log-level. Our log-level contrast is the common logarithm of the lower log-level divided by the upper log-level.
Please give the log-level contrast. -0.024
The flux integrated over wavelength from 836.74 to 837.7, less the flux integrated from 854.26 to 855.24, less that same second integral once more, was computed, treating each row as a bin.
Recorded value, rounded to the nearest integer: -25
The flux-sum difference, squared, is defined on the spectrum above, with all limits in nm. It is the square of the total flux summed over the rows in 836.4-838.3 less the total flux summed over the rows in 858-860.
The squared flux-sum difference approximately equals 484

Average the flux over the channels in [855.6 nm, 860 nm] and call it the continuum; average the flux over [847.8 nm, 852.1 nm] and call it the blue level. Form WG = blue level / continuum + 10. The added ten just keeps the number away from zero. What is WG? 11.1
